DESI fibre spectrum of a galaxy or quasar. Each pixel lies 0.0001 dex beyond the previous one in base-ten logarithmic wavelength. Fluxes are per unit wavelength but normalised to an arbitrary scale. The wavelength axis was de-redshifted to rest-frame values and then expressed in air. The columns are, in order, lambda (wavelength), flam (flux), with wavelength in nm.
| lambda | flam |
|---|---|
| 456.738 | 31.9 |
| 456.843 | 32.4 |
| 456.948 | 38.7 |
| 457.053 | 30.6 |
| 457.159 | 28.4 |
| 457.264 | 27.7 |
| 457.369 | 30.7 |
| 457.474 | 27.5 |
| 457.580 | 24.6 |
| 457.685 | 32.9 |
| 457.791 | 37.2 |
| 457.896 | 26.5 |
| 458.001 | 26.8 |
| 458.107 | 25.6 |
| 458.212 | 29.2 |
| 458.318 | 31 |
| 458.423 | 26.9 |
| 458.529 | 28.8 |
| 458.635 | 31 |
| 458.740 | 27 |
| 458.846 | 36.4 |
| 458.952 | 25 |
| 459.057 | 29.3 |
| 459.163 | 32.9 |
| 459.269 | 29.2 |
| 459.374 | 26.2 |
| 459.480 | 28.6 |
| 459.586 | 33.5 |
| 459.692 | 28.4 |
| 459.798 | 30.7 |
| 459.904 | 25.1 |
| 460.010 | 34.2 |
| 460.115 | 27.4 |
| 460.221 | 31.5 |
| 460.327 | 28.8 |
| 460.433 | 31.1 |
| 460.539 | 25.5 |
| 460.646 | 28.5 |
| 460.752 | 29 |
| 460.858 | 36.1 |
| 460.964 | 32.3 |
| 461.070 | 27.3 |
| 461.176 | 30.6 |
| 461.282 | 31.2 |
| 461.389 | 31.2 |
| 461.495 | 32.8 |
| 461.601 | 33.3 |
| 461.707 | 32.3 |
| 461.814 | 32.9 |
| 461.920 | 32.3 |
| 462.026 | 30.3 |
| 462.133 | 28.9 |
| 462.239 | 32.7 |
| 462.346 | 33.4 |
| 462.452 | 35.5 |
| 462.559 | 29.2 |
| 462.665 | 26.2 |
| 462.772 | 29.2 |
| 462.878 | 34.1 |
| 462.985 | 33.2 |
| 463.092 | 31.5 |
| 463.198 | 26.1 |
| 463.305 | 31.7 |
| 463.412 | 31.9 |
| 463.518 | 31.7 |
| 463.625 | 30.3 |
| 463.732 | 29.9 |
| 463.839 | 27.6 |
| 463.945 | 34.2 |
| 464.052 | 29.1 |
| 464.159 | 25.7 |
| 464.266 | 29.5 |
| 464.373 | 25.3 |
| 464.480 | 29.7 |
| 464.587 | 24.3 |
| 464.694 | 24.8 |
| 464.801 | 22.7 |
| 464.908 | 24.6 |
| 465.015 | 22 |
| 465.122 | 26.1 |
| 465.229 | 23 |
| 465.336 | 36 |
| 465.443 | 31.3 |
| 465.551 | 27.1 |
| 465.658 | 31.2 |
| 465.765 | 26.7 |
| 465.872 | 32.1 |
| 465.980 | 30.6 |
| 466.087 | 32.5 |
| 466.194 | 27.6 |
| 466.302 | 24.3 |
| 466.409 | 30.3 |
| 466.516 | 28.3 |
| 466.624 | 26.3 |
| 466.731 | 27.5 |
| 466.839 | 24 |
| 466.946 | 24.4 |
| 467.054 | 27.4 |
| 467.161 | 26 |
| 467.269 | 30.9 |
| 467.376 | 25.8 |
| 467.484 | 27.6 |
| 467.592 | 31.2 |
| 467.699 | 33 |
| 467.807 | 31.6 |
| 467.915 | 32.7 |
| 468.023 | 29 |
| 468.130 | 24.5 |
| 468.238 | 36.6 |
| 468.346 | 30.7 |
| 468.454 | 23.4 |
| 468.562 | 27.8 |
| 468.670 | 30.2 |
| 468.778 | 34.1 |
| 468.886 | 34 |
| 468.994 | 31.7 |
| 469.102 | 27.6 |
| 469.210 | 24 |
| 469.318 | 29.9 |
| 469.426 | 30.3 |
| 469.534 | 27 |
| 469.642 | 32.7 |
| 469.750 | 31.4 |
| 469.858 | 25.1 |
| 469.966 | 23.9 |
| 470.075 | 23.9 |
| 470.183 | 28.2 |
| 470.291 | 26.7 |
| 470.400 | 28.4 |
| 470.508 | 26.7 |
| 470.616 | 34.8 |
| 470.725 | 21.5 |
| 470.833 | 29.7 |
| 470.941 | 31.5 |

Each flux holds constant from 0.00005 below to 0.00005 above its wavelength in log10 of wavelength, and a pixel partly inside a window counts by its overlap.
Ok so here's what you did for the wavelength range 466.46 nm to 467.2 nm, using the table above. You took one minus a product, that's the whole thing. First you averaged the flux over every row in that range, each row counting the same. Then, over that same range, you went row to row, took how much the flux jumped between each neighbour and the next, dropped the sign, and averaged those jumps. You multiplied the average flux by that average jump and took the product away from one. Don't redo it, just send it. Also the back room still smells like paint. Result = -49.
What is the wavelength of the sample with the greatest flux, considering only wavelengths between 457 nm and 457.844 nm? 457.791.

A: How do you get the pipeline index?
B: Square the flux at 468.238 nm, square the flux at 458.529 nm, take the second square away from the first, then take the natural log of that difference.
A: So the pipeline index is 6.2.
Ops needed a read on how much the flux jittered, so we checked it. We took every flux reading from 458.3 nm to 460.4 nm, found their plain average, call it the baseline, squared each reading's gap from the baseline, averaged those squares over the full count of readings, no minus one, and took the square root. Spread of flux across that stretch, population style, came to 3.0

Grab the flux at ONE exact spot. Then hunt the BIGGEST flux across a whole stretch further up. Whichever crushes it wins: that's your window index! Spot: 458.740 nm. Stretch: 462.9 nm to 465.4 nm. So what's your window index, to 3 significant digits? 36.0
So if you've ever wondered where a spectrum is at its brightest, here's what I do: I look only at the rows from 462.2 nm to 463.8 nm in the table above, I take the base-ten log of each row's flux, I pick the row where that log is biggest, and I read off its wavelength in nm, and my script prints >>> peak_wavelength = 462.452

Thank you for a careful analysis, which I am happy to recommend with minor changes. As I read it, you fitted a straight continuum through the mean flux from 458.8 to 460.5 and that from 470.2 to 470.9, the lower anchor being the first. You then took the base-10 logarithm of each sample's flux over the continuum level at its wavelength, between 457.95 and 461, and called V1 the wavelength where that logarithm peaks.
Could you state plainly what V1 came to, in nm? 460.858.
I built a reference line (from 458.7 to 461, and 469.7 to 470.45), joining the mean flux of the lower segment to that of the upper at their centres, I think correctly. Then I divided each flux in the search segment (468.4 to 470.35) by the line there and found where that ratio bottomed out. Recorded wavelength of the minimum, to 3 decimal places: 468.454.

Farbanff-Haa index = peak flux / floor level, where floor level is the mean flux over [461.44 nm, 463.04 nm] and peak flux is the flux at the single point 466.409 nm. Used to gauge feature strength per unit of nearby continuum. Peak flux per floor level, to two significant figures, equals 0.95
